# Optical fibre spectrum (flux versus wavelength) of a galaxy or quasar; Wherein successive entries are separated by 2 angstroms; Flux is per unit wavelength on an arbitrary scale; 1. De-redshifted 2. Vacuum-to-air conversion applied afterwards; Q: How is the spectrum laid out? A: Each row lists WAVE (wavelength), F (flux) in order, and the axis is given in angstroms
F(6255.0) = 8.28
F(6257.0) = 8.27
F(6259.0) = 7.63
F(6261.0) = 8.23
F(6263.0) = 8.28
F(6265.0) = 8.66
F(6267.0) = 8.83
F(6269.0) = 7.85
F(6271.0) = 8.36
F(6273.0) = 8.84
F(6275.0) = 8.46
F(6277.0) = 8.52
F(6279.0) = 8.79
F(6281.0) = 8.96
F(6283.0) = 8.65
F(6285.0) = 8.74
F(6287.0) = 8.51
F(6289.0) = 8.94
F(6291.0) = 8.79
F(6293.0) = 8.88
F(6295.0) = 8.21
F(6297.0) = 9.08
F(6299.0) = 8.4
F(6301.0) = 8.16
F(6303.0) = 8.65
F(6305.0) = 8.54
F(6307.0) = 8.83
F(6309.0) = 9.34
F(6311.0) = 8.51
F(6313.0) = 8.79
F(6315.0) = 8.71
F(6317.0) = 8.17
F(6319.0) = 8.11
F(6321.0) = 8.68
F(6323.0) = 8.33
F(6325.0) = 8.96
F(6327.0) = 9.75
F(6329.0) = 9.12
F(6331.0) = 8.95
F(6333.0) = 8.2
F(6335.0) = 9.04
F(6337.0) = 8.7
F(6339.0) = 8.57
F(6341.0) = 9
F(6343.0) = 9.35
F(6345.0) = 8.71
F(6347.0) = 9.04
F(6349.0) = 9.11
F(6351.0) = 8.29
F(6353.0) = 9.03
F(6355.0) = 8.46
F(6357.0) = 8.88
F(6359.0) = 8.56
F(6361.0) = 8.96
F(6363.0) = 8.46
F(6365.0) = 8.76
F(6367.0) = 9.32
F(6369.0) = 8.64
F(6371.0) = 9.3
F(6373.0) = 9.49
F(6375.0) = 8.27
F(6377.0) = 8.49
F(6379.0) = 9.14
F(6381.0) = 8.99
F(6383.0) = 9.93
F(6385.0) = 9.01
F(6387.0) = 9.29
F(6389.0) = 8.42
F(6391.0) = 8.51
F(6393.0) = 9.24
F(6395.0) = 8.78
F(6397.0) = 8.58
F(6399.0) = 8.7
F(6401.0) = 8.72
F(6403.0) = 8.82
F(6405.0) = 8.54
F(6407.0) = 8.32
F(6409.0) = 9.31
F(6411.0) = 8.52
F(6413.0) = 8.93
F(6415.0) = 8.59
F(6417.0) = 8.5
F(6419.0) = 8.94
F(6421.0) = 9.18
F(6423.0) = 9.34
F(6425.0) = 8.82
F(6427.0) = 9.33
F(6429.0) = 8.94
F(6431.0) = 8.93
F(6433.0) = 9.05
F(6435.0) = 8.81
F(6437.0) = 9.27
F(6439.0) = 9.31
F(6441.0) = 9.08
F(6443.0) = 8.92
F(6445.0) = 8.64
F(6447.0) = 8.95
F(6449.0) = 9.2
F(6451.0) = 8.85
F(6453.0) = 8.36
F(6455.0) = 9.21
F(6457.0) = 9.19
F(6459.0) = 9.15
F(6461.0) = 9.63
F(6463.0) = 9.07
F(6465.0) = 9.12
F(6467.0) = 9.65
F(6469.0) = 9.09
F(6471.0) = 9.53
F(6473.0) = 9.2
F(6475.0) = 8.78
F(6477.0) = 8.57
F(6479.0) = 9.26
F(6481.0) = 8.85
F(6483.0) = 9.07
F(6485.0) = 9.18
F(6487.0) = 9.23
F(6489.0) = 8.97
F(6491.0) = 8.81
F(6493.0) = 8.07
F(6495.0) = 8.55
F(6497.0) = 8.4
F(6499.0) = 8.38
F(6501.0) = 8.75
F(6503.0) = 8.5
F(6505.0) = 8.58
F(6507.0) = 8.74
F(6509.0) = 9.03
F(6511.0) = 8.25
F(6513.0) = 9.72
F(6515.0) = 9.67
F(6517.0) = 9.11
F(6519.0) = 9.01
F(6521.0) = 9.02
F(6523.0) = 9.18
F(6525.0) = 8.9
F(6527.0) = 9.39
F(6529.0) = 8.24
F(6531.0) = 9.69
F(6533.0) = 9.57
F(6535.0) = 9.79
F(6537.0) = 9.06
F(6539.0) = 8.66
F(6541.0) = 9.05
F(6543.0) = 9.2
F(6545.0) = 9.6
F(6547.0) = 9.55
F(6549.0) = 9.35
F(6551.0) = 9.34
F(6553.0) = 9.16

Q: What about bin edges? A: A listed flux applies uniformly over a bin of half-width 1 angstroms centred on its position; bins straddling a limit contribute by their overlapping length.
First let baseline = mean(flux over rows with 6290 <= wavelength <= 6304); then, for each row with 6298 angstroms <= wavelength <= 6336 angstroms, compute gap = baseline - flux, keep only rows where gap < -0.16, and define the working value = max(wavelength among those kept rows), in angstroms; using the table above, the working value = 6335.0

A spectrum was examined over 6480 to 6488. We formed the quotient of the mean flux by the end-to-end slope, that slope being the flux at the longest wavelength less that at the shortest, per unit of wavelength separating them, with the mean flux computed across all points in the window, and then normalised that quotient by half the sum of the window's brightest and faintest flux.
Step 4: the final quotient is 16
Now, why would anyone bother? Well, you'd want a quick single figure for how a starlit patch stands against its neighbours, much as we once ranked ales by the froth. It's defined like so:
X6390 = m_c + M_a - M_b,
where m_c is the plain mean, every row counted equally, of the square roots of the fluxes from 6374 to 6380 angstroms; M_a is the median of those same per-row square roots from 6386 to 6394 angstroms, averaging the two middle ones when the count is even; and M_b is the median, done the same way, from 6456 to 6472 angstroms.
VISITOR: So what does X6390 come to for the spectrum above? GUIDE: 2.89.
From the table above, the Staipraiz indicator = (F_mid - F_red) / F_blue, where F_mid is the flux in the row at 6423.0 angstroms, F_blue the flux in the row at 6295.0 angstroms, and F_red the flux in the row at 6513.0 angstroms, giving -0.05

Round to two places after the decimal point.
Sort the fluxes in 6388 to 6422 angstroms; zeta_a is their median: 8.70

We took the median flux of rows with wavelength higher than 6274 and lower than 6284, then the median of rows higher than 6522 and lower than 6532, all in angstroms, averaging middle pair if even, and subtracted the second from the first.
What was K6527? -0.5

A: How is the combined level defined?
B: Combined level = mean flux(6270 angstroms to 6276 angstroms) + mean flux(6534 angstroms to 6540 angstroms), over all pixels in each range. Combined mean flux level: 17.7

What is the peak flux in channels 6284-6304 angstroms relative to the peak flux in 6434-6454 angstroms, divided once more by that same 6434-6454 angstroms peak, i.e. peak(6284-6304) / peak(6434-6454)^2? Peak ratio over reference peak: 0.105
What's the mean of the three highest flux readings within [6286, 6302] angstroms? 9.0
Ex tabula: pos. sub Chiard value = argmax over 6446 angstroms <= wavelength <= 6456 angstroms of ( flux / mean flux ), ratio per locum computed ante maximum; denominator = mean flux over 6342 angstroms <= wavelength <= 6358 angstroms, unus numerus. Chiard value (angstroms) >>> 6455.0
